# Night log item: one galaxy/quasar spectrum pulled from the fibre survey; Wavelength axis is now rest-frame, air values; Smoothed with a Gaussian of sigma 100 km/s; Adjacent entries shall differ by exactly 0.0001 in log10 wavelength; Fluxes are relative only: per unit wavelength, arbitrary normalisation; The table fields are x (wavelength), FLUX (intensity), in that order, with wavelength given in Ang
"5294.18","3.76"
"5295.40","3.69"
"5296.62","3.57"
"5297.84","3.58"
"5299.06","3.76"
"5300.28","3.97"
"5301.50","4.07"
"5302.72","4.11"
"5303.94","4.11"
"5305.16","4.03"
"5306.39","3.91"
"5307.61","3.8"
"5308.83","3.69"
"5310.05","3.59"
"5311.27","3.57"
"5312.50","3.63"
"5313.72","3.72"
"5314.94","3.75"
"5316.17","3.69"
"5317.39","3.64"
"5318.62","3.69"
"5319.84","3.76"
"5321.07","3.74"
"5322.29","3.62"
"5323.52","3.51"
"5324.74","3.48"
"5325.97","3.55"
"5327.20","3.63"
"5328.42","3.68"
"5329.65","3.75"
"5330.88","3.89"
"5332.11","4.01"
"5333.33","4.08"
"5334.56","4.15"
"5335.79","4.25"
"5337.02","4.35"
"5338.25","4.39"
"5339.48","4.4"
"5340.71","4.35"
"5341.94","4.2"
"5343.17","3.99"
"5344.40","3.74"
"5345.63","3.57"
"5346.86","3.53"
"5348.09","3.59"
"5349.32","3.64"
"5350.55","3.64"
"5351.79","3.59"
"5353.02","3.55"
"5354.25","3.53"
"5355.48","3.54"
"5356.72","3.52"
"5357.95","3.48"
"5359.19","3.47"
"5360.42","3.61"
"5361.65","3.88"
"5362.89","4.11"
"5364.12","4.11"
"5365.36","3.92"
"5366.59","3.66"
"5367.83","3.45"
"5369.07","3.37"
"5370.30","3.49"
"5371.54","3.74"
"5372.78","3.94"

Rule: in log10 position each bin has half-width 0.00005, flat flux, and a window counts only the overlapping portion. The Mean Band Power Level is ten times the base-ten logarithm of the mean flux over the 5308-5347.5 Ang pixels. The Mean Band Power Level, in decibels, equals 5.83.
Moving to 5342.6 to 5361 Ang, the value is 5.56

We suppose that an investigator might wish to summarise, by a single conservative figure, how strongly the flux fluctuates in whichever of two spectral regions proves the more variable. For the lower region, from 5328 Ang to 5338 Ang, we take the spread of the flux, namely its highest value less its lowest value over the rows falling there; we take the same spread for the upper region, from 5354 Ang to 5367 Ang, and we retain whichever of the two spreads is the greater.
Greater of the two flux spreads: 0.67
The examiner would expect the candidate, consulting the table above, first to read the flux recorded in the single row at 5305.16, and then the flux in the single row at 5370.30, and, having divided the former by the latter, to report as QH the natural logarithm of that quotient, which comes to 0.14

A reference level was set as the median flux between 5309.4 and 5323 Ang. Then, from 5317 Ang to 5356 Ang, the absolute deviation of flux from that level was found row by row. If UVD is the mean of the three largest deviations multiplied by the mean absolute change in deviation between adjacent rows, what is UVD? 0.049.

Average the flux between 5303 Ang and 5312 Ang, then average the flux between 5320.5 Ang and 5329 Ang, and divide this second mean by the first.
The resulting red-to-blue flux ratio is 0.94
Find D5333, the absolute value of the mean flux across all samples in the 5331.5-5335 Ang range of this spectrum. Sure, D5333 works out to 4.08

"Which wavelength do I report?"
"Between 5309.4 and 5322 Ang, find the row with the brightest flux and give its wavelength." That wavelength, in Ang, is 5319.84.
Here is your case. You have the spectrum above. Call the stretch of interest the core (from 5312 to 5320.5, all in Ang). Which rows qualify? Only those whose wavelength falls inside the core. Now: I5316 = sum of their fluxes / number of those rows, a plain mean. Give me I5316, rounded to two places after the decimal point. 3.70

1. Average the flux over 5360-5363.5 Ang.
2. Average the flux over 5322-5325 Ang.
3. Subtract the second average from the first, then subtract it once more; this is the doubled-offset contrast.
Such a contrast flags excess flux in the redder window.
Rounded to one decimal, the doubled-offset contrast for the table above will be -3.2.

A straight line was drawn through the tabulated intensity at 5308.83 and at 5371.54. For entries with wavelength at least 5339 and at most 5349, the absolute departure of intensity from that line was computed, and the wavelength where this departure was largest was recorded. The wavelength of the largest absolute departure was 5339.48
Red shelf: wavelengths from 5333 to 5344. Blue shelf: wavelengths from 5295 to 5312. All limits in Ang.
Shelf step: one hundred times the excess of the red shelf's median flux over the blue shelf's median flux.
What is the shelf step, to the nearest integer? 47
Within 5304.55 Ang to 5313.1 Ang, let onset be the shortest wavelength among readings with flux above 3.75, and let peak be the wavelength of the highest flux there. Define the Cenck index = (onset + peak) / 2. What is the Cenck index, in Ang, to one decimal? 5305.2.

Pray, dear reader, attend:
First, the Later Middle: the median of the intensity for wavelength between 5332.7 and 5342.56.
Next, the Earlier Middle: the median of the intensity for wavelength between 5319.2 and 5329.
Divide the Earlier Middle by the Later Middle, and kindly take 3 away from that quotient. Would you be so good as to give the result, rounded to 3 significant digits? -2.16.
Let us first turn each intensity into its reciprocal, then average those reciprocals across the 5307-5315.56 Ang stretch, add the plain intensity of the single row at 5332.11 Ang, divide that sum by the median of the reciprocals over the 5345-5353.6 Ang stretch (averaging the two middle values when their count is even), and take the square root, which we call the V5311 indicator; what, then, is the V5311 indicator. 3.92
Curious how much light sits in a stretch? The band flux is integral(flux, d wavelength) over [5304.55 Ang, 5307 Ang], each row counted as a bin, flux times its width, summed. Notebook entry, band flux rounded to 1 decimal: 9.7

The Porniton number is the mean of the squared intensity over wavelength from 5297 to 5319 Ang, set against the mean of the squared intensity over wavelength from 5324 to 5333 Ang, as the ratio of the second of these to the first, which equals 0.96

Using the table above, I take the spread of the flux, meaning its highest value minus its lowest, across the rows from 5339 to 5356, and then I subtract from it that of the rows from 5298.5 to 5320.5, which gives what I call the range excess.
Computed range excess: 0.33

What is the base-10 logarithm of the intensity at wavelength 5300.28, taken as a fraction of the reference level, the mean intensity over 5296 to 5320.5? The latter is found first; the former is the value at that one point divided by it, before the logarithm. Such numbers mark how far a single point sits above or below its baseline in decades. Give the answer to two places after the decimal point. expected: 0.02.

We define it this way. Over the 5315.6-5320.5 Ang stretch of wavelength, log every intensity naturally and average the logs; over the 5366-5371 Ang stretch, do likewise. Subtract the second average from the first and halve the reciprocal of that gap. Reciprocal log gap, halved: 9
